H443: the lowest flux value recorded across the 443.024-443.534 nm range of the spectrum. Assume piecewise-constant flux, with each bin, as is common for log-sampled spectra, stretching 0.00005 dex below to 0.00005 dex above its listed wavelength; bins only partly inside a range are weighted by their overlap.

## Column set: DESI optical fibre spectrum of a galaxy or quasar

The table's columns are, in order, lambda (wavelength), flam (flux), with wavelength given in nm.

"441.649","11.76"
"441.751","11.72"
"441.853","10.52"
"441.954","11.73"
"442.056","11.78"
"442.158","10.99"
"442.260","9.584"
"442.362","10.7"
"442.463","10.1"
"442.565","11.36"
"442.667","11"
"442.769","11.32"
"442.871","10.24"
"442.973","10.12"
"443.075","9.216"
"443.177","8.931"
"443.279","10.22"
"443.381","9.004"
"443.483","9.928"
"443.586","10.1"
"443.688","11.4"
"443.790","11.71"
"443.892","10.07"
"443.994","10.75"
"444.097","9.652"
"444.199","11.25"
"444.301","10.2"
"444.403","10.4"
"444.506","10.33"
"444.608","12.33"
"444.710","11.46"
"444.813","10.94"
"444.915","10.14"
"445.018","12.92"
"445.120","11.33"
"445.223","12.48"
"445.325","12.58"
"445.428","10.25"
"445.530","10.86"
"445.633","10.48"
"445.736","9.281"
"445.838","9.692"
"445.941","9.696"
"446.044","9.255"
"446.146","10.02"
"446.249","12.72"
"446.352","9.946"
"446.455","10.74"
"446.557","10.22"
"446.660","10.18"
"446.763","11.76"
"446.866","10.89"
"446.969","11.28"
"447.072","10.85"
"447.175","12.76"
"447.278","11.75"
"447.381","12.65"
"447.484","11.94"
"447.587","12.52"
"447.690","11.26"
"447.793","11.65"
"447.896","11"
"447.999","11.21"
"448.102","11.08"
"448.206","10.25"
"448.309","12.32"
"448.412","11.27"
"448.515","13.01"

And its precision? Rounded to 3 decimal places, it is 8.931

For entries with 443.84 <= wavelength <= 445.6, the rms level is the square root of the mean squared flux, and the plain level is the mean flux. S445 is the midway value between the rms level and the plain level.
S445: 11.1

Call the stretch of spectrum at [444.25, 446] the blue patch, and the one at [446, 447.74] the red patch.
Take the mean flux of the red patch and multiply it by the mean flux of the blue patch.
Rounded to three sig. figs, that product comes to 122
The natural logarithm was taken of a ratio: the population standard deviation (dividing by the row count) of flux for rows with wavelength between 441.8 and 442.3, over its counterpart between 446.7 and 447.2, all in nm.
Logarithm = 0.15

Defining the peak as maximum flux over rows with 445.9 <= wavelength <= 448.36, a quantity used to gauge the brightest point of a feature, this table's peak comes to 12.76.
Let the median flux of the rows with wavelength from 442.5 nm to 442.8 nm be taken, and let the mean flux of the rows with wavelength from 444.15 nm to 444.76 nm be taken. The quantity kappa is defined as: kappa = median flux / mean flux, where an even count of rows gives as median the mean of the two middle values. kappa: 1.03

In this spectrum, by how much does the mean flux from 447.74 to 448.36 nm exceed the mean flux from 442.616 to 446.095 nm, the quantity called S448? 0.68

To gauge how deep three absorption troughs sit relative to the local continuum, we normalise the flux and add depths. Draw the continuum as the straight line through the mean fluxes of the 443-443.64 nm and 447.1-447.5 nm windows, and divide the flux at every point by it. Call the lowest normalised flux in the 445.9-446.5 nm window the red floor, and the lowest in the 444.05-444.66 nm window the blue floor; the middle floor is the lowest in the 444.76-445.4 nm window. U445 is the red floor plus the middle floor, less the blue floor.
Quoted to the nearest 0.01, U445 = 0.81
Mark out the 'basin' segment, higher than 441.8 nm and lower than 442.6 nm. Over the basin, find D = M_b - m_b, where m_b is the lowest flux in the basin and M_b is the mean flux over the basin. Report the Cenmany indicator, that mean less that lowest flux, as 1.26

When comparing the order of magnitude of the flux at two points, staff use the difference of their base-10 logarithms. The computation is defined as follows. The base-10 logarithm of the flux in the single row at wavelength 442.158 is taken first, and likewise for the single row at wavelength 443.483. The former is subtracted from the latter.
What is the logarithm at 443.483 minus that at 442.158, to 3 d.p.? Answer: -0.044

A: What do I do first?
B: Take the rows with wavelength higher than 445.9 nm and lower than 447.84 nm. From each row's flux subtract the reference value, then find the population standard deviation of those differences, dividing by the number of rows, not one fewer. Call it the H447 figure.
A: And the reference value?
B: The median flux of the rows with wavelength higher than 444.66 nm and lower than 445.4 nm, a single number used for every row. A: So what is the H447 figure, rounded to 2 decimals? 1.06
